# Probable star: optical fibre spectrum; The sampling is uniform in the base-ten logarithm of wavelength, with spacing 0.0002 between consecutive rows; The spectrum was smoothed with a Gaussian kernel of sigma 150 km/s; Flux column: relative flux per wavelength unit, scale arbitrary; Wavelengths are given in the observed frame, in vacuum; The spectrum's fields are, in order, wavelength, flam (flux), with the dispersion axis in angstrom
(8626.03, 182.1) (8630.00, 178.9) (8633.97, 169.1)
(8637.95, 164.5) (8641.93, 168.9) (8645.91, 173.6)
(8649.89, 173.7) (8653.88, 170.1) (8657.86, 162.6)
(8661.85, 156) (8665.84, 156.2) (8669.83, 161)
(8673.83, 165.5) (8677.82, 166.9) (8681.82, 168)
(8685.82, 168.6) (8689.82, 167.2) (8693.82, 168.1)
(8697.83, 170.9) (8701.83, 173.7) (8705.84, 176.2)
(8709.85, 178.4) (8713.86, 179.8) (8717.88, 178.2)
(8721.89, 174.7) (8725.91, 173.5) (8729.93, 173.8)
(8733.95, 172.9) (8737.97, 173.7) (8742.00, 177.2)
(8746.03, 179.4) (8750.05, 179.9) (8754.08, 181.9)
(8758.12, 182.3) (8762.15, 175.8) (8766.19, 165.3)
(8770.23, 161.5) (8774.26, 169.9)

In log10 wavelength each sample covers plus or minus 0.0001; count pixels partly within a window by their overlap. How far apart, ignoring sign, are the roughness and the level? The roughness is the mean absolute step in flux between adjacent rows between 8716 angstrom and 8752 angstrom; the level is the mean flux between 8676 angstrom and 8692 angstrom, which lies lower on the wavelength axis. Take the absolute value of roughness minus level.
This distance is 166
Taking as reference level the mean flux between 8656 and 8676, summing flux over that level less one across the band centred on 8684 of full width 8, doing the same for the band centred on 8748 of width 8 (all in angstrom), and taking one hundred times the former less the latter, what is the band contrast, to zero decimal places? -14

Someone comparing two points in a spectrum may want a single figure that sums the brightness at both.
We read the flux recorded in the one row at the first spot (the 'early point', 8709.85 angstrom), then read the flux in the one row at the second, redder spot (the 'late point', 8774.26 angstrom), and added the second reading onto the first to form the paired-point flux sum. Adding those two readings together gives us 348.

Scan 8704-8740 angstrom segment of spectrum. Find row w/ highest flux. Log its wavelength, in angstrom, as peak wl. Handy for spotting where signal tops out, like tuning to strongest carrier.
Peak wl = 8713.86 angstrom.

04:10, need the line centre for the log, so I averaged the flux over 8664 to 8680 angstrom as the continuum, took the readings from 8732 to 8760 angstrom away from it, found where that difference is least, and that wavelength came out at 8758.12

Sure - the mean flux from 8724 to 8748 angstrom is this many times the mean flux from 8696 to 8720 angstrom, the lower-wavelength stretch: 0.99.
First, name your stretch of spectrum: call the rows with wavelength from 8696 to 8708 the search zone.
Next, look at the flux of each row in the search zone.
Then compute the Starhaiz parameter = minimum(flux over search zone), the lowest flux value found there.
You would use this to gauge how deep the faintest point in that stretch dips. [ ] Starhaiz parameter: 170.9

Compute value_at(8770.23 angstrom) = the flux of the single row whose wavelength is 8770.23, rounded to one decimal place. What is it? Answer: 161.5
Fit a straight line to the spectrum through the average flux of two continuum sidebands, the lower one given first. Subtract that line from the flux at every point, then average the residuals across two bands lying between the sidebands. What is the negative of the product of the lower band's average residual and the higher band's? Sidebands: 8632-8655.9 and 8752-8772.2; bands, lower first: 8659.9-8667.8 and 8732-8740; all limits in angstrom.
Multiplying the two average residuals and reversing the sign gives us 10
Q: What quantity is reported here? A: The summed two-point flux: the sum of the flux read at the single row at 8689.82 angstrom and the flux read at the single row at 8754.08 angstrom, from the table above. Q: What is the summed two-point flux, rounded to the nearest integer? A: 349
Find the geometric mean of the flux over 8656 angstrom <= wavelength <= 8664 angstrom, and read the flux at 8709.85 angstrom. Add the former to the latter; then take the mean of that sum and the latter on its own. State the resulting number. 258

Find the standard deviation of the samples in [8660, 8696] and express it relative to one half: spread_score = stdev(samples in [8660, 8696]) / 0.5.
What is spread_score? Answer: 10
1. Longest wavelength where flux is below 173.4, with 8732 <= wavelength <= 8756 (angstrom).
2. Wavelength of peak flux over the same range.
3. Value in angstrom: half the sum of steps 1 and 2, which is 8744.0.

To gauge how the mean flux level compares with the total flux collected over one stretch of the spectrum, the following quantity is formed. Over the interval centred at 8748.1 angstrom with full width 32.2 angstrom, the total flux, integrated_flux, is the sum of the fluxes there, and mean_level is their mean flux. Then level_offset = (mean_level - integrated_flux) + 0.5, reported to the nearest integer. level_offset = -1245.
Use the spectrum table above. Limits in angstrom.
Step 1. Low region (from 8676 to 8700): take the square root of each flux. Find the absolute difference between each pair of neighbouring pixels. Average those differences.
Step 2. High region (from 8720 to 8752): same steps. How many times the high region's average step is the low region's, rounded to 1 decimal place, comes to 1.0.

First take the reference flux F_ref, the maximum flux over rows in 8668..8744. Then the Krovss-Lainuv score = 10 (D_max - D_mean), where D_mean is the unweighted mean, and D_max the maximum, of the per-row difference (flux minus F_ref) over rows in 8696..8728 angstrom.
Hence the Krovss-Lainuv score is 41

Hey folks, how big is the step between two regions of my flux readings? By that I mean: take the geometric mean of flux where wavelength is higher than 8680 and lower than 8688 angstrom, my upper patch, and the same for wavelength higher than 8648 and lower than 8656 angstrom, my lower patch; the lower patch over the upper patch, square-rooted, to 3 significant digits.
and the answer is 1.01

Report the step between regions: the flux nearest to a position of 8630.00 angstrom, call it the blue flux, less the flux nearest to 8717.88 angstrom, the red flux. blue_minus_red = 1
